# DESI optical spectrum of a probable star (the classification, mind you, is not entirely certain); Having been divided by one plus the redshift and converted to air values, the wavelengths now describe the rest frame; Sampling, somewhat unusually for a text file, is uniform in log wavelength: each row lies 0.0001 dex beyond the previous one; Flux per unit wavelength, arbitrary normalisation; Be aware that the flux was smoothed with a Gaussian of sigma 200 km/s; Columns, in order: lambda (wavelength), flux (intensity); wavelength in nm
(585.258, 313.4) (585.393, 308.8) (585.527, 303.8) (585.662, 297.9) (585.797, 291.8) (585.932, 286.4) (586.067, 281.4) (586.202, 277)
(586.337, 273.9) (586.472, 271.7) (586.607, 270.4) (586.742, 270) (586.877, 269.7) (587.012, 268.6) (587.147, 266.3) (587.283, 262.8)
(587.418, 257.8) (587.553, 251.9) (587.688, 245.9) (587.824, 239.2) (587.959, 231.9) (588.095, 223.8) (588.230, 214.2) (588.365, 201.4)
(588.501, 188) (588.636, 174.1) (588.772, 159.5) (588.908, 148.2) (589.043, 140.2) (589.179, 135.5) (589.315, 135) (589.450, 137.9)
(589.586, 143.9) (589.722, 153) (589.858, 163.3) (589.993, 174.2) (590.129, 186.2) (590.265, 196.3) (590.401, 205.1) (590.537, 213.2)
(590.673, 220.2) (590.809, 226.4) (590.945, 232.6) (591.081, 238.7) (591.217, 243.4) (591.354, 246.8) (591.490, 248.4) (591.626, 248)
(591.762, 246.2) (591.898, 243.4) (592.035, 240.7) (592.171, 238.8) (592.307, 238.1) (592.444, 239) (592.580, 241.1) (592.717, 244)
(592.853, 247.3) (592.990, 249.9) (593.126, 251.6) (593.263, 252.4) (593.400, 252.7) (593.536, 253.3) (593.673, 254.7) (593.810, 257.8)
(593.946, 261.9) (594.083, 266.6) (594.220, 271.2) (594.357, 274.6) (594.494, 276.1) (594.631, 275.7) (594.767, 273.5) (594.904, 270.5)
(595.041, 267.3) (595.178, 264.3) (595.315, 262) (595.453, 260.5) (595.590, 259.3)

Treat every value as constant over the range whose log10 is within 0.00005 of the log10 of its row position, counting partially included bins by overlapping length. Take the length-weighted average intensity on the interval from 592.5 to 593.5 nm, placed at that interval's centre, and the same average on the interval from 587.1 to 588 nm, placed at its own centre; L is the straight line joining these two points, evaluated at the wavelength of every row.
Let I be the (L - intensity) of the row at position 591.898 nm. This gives 6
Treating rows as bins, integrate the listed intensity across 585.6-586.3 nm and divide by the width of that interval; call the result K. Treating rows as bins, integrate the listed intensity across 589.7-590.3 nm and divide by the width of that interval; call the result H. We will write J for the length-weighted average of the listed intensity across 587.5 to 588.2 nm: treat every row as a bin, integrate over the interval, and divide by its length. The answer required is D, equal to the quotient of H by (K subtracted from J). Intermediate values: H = 175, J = 237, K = 286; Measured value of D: -4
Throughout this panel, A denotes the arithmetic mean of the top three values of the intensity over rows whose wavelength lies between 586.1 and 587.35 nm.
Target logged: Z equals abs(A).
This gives 274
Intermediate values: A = 274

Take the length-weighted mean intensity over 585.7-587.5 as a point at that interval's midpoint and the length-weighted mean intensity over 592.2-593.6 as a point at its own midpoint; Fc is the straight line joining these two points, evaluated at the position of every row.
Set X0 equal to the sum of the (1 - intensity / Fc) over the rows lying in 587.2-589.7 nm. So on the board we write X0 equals 4.9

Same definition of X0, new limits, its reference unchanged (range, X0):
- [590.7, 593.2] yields 0.6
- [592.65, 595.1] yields -1.4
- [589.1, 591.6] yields 4.4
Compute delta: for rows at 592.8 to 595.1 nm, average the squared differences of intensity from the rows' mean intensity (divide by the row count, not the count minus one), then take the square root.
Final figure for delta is 10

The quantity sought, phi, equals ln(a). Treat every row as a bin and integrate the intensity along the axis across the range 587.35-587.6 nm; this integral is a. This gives 4.16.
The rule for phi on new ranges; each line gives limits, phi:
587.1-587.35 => 4.19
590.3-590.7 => 4.43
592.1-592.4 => 4.27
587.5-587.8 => 4.31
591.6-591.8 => 3.90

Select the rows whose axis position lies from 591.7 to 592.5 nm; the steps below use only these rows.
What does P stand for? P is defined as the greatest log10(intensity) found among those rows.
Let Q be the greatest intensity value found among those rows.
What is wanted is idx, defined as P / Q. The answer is 0.0097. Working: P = 2.391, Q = 246.2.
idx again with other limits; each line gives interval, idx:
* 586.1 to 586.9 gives 0.0088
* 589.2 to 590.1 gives 0.0129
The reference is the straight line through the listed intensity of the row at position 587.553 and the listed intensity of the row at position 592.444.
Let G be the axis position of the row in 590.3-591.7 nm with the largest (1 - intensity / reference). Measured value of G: 590.401 nm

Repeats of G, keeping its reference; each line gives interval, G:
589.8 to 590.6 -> 589.858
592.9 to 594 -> 592.990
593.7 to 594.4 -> 593.810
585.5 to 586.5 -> 586.472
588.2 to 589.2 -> 589.179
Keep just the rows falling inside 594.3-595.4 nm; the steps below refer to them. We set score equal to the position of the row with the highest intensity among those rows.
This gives 594.494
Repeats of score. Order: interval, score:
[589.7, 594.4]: 594.357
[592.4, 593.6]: 593.536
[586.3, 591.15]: 586.337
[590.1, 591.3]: 591.217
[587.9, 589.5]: 587.959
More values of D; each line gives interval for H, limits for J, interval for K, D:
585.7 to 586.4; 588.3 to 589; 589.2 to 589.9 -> 10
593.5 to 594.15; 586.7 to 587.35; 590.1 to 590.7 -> 4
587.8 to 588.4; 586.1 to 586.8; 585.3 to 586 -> -9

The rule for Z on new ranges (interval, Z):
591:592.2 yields 248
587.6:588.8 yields 239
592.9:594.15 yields 262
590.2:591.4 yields 243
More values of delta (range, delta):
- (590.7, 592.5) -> 6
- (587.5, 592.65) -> 40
